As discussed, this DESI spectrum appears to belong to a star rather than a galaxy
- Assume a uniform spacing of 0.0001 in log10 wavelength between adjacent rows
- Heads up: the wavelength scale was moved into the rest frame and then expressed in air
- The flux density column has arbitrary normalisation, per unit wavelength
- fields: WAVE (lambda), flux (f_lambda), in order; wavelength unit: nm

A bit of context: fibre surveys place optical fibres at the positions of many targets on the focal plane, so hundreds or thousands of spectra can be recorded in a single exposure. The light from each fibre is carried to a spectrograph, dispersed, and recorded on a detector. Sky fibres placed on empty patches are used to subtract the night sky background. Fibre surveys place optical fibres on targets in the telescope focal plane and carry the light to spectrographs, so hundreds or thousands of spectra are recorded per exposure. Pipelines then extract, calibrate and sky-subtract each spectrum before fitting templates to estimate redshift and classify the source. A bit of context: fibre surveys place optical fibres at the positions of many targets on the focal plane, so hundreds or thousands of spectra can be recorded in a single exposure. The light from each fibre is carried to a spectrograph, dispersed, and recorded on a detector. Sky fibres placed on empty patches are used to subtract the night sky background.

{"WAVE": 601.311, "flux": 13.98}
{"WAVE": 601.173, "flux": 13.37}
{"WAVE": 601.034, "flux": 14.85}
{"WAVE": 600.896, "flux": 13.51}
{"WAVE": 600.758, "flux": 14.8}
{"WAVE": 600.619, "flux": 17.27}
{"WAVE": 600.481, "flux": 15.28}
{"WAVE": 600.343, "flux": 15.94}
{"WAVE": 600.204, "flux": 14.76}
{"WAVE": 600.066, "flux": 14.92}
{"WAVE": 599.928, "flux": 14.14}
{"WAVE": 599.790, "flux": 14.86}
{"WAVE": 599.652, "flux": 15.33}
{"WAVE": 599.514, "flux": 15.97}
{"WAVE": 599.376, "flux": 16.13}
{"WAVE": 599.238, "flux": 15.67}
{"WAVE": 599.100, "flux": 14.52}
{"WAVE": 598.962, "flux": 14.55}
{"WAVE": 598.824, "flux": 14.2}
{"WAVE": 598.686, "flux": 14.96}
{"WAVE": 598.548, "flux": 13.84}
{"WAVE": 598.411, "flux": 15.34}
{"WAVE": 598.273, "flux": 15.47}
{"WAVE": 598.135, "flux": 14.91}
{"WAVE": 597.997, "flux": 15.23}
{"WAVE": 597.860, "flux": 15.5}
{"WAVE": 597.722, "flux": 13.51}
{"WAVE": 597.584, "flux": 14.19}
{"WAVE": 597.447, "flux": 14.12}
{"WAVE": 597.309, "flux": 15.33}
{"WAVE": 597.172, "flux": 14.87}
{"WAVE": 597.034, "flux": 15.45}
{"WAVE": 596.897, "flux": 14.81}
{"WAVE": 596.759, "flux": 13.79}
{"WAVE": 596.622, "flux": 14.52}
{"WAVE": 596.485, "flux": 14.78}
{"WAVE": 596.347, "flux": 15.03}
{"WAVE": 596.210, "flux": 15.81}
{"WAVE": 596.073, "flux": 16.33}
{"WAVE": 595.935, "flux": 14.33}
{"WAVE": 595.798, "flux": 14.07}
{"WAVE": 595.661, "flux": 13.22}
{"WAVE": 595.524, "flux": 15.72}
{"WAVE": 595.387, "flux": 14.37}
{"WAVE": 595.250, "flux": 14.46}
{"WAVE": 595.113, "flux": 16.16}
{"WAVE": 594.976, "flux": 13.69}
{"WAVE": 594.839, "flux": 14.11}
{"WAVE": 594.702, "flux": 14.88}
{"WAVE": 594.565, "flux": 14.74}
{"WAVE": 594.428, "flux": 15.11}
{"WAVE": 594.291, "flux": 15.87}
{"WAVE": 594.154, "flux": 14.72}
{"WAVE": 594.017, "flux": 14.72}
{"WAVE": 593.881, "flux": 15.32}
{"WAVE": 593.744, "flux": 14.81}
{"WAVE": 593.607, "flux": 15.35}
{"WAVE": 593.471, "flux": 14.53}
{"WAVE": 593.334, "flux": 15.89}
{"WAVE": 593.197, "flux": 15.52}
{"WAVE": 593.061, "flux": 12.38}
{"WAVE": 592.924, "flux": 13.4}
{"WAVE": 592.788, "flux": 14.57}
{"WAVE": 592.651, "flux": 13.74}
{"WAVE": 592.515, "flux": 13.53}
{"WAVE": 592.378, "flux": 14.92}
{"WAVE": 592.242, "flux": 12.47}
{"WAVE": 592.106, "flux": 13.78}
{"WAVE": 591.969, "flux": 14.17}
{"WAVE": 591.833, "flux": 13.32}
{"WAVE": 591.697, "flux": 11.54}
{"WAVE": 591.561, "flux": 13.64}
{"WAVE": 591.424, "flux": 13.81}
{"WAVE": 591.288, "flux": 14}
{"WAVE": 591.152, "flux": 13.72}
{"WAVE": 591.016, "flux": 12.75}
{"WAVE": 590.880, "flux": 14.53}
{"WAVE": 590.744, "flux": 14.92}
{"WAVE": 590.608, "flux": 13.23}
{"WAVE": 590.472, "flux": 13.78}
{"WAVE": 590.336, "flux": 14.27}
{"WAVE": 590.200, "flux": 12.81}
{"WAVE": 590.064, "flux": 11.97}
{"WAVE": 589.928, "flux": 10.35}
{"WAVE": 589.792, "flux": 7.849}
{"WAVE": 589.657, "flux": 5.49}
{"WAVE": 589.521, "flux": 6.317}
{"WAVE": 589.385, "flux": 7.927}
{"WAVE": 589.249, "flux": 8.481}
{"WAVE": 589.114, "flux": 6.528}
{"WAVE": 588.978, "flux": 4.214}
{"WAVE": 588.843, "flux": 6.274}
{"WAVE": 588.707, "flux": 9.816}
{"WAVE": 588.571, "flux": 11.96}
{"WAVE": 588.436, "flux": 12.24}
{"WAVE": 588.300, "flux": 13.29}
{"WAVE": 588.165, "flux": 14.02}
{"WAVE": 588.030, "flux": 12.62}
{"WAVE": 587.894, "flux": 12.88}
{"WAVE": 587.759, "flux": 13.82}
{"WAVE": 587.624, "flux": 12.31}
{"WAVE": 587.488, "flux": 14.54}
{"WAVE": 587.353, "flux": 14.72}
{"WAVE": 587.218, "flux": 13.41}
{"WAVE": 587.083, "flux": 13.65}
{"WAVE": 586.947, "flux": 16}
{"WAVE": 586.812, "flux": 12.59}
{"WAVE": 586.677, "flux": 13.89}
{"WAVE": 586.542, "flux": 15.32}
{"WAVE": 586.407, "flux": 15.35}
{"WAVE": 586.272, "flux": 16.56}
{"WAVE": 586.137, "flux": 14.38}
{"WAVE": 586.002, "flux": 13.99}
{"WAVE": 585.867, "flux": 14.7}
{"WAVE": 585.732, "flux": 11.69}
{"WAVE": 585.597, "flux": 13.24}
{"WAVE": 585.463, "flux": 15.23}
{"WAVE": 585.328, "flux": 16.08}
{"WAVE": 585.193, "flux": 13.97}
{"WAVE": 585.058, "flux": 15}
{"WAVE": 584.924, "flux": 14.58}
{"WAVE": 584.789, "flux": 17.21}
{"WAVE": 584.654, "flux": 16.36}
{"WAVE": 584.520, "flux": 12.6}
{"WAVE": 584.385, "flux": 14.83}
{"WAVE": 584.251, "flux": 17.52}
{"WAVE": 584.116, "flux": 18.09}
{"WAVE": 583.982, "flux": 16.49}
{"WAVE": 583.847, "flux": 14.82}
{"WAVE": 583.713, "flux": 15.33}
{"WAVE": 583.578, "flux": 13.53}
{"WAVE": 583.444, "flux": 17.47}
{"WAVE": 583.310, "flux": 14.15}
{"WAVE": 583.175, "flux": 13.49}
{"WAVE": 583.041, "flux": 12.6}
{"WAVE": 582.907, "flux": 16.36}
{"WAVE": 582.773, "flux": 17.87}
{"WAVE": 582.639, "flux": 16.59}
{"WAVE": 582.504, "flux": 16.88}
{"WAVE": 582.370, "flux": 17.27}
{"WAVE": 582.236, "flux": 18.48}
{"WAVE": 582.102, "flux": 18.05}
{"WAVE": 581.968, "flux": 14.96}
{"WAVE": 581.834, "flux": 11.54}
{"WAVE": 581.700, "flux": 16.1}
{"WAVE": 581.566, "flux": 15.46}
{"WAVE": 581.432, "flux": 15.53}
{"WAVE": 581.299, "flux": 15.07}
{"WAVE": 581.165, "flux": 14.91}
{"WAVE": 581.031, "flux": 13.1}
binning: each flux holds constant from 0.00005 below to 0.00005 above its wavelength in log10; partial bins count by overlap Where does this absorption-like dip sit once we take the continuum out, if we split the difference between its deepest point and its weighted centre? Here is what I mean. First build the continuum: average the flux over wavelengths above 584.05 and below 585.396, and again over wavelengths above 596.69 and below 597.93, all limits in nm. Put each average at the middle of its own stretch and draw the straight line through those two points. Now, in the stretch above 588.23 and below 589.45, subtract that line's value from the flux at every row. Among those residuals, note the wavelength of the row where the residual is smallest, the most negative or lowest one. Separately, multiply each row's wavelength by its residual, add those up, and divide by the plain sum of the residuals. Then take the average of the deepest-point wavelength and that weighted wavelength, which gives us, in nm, 588.97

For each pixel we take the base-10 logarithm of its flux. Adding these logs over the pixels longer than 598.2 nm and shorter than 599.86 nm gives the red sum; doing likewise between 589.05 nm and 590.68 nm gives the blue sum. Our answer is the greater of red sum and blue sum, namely 14.1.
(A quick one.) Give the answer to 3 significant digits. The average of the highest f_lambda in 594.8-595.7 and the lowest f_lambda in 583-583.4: 14.4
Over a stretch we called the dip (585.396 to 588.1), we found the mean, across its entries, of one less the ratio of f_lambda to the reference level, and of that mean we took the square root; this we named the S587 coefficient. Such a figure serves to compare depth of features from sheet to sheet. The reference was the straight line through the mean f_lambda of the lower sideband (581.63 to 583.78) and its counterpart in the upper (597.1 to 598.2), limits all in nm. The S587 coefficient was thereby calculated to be 0.30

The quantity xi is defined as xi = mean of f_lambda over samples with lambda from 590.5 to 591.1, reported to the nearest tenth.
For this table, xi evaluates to 13.9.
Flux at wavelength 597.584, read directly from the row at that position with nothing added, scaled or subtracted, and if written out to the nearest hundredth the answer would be 14.19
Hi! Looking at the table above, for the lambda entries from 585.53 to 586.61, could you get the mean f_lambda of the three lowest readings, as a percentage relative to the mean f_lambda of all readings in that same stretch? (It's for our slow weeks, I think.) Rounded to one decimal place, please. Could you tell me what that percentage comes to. 90.1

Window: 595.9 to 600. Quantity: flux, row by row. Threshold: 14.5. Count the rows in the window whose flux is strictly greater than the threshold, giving 22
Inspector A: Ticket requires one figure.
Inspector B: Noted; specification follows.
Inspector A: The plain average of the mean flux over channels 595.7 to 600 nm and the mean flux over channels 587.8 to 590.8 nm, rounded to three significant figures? 12.7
